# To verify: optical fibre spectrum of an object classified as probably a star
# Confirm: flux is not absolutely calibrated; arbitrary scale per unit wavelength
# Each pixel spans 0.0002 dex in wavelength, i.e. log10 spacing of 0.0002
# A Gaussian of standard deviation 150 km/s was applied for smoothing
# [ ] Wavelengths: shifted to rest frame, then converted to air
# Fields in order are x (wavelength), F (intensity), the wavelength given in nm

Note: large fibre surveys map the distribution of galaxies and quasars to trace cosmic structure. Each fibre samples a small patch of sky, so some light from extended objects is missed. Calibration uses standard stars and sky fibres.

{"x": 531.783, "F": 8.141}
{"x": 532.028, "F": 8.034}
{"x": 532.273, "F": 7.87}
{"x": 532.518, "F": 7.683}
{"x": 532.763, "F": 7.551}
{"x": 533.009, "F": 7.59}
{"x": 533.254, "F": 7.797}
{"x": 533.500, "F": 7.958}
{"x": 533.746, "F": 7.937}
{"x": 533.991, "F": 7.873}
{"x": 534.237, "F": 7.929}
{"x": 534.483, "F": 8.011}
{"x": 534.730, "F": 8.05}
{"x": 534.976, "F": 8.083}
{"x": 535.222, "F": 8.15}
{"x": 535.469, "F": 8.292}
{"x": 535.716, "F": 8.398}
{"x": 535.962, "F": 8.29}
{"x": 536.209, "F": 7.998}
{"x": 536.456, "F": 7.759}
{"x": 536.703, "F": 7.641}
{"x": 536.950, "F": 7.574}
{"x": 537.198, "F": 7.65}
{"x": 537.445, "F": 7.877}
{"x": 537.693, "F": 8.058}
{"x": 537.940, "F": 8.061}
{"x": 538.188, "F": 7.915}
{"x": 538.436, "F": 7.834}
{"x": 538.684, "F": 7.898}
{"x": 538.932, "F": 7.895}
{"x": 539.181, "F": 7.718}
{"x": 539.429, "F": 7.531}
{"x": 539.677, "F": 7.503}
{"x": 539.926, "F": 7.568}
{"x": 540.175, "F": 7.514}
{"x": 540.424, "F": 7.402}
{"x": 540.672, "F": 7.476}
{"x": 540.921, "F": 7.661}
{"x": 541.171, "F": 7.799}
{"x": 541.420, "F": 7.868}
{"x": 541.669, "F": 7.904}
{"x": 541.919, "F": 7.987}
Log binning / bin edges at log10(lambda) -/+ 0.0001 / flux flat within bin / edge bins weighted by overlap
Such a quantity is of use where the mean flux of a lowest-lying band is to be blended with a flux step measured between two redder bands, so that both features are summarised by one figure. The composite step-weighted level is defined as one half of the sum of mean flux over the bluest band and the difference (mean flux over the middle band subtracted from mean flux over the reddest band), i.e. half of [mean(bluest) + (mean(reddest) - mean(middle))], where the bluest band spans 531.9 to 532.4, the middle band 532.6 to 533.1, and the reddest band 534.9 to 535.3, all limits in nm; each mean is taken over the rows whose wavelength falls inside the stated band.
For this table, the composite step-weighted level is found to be 4.25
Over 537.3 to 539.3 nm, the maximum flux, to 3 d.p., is 8.061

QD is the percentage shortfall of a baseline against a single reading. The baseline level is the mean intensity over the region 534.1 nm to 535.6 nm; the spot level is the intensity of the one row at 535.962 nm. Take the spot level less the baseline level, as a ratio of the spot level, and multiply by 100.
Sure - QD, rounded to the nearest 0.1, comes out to 2.5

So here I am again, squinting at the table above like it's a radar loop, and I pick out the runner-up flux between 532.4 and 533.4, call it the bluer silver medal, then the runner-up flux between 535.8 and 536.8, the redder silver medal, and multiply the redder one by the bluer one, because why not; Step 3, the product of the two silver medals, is 61.4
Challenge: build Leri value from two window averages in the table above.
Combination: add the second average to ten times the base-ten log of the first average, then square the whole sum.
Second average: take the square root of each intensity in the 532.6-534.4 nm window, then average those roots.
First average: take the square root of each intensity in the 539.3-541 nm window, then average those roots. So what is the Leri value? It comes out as 51.5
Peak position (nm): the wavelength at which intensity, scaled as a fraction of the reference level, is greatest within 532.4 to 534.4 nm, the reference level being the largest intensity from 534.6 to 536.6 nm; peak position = 533.500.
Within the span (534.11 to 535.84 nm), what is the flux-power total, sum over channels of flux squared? 463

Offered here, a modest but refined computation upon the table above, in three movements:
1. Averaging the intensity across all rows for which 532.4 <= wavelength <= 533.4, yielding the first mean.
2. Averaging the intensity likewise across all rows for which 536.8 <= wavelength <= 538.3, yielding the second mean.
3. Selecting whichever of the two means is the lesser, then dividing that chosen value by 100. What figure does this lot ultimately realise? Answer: 0.0766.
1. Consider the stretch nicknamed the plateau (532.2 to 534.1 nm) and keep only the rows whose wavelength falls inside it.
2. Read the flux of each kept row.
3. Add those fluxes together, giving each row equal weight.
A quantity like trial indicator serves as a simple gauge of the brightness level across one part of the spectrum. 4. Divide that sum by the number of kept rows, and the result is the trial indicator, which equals 7.78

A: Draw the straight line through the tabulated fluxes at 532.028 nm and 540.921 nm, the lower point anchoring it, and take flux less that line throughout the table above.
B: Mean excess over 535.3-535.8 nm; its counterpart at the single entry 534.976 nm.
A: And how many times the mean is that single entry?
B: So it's 0.4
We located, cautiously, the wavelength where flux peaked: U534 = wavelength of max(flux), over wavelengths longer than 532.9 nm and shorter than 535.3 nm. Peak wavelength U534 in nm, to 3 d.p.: 535.222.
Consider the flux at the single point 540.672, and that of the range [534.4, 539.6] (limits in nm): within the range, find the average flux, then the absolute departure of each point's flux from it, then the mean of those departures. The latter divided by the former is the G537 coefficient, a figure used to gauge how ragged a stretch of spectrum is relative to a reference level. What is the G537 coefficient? 0.0257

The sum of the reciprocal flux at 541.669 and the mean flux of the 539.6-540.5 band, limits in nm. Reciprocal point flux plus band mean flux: 7.62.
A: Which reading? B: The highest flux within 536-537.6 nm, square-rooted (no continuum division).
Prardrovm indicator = 2.828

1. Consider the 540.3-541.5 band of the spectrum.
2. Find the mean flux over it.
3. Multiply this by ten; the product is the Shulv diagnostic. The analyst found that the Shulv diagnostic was 76.4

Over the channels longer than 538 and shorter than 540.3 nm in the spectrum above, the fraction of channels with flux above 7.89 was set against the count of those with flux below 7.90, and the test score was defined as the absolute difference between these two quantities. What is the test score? 7.7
